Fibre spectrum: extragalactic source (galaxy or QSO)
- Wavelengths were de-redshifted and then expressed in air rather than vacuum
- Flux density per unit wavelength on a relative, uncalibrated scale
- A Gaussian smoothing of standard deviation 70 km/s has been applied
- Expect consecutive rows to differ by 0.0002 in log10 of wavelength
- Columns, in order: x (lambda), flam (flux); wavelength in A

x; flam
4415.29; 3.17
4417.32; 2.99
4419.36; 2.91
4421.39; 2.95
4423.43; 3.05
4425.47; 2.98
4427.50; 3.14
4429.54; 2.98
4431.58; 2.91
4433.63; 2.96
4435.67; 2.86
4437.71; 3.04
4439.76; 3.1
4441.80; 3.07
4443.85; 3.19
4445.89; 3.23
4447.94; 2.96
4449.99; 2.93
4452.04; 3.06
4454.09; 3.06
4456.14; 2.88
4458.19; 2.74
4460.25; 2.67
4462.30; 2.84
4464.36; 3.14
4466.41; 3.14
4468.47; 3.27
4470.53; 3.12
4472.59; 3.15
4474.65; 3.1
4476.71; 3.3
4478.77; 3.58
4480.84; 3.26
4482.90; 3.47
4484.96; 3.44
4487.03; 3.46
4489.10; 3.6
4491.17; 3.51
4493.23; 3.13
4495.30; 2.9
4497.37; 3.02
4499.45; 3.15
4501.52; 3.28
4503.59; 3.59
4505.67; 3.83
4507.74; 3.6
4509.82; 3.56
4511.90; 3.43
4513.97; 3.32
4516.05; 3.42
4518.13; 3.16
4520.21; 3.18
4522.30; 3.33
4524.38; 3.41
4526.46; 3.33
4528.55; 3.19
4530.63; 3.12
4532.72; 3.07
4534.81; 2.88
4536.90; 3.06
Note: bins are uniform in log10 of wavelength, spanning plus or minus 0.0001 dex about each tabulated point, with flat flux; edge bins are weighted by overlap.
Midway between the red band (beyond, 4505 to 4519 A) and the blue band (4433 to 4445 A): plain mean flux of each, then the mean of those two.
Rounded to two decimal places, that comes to 3.26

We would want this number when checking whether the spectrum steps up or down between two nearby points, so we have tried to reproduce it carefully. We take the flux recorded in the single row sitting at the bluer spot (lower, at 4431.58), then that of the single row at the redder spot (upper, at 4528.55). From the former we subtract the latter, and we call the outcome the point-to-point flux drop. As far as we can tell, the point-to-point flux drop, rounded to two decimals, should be -0.28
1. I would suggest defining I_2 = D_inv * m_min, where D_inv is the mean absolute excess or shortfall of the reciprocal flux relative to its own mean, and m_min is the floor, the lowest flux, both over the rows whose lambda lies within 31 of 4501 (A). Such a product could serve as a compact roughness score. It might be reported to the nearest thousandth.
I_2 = 0.045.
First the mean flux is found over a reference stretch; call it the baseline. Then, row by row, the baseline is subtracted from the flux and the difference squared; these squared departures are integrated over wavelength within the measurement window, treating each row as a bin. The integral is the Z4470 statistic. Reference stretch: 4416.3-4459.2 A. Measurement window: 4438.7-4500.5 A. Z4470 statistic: 4.7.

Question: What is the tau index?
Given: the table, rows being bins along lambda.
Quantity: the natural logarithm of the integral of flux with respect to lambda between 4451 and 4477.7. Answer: 4.40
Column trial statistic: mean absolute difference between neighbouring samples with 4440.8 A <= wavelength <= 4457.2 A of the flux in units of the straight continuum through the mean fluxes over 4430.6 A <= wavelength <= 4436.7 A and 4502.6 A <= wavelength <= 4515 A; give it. 0.037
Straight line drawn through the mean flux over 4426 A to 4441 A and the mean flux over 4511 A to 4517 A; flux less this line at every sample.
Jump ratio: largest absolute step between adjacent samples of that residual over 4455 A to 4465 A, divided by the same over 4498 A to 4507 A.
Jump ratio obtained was 0.97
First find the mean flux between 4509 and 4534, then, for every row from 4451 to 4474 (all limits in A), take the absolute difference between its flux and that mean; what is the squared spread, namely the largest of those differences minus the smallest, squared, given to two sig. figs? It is 0.36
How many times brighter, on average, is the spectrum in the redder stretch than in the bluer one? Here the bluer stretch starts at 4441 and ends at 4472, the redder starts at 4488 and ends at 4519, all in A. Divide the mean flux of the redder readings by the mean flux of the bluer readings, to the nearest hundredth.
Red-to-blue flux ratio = 1.11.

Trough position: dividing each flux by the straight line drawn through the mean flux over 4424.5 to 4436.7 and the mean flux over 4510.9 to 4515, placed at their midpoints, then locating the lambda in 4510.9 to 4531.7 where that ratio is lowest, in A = 4530.63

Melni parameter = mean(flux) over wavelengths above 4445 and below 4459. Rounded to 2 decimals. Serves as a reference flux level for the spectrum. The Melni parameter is 2.98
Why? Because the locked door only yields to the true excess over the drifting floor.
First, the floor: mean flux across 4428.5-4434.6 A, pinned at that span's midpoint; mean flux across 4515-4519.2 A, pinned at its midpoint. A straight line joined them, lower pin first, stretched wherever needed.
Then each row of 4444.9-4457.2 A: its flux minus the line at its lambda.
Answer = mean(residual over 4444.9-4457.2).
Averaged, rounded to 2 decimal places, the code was -0.01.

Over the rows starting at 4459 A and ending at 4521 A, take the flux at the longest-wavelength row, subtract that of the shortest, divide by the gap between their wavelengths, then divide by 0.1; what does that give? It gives 0.09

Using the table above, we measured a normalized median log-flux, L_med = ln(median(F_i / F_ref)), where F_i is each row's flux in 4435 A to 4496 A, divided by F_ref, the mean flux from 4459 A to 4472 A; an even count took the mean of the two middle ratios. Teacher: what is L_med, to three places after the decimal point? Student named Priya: 0.031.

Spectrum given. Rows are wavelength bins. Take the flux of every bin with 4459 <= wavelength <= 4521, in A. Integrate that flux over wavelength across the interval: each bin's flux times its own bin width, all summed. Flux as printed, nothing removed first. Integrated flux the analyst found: 204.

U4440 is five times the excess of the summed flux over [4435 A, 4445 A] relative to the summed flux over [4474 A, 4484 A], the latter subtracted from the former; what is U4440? -7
